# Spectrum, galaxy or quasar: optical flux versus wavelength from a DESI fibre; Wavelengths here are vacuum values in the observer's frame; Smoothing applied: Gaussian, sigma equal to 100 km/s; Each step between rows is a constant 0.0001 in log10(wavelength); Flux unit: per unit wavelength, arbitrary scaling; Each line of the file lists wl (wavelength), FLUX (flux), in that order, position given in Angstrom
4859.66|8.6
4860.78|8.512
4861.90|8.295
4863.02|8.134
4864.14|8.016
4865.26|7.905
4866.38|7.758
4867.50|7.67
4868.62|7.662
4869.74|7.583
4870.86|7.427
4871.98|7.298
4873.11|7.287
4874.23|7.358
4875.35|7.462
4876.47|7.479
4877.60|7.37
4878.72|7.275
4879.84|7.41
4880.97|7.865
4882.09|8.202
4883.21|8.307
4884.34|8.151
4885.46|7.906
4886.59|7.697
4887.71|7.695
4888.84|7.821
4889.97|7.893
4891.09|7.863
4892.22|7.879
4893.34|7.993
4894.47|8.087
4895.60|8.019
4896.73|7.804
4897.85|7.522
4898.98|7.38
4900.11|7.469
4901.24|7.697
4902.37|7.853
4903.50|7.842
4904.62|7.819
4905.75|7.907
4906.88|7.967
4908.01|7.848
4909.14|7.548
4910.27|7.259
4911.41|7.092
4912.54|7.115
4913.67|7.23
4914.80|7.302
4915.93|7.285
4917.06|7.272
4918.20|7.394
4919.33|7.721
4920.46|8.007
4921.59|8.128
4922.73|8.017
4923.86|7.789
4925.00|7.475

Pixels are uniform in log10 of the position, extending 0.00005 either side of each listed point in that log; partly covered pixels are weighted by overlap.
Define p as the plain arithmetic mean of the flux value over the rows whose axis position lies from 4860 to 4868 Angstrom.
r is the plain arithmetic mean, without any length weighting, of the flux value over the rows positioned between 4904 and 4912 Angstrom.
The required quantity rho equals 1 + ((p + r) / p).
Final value 2.95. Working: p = 8.04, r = 7.63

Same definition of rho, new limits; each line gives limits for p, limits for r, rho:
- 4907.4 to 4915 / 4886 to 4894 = 3.07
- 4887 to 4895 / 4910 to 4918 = 2.92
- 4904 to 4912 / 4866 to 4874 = 2.99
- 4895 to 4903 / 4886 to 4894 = 3.02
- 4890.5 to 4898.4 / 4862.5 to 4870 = 2.99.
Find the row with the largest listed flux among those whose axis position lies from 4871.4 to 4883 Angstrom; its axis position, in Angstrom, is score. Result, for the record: 4882.09 Angstrom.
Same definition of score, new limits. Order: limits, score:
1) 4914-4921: 4920.46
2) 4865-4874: 4865.26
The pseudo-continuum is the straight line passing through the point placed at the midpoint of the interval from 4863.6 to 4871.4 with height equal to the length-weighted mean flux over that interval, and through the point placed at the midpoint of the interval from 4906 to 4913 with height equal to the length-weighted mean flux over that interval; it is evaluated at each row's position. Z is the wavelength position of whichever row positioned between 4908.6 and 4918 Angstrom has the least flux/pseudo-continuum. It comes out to 4911.41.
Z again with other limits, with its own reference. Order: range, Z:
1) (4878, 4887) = 4878.72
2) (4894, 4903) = 4898.98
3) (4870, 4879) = 4873.11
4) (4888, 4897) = 4888.84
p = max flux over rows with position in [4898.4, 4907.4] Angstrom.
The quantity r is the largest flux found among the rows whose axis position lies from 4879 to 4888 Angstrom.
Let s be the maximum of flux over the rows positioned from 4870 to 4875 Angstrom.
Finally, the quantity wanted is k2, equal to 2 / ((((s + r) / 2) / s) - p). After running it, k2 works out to -0.290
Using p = 7.967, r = 8.307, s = 7.427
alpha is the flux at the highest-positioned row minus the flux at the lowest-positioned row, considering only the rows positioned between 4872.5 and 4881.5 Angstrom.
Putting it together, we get 0.6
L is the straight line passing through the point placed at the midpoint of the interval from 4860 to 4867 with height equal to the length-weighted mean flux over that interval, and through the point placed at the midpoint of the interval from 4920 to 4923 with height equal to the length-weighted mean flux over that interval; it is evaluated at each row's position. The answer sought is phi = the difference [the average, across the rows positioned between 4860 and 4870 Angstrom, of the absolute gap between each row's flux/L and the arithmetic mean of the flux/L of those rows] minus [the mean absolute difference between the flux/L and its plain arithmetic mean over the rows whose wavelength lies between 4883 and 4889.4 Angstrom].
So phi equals 0.007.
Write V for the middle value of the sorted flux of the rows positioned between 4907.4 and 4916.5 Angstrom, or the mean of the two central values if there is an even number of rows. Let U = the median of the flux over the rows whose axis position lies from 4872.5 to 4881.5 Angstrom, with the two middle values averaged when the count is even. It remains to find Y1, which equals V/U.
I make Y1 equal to 0.98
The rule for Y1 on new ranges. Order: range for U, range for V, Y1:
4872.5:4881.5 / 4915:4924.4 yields 1.05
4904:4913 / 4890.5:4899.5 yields 1.02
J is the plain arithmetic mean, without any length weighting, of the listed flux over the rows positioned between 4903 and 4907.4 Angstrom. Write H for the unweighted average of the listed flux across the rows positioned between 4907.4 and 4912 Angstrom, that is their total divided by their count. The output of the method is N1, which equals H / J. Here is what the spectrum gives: 0.94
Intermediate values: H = 7.4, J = 7.88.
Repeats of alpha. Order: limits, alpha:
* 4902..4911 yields -0.6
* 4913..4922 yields 0.9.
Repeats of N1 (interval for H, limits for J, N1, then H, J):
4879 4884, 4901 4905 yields 1.02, 7.9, 7.80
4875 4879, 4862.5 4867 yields 0.93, 7.4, 7.95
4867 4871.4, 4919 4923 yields 0.95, 7.6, 7.97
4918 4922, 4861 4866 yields 0.97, 7.8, 8.09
